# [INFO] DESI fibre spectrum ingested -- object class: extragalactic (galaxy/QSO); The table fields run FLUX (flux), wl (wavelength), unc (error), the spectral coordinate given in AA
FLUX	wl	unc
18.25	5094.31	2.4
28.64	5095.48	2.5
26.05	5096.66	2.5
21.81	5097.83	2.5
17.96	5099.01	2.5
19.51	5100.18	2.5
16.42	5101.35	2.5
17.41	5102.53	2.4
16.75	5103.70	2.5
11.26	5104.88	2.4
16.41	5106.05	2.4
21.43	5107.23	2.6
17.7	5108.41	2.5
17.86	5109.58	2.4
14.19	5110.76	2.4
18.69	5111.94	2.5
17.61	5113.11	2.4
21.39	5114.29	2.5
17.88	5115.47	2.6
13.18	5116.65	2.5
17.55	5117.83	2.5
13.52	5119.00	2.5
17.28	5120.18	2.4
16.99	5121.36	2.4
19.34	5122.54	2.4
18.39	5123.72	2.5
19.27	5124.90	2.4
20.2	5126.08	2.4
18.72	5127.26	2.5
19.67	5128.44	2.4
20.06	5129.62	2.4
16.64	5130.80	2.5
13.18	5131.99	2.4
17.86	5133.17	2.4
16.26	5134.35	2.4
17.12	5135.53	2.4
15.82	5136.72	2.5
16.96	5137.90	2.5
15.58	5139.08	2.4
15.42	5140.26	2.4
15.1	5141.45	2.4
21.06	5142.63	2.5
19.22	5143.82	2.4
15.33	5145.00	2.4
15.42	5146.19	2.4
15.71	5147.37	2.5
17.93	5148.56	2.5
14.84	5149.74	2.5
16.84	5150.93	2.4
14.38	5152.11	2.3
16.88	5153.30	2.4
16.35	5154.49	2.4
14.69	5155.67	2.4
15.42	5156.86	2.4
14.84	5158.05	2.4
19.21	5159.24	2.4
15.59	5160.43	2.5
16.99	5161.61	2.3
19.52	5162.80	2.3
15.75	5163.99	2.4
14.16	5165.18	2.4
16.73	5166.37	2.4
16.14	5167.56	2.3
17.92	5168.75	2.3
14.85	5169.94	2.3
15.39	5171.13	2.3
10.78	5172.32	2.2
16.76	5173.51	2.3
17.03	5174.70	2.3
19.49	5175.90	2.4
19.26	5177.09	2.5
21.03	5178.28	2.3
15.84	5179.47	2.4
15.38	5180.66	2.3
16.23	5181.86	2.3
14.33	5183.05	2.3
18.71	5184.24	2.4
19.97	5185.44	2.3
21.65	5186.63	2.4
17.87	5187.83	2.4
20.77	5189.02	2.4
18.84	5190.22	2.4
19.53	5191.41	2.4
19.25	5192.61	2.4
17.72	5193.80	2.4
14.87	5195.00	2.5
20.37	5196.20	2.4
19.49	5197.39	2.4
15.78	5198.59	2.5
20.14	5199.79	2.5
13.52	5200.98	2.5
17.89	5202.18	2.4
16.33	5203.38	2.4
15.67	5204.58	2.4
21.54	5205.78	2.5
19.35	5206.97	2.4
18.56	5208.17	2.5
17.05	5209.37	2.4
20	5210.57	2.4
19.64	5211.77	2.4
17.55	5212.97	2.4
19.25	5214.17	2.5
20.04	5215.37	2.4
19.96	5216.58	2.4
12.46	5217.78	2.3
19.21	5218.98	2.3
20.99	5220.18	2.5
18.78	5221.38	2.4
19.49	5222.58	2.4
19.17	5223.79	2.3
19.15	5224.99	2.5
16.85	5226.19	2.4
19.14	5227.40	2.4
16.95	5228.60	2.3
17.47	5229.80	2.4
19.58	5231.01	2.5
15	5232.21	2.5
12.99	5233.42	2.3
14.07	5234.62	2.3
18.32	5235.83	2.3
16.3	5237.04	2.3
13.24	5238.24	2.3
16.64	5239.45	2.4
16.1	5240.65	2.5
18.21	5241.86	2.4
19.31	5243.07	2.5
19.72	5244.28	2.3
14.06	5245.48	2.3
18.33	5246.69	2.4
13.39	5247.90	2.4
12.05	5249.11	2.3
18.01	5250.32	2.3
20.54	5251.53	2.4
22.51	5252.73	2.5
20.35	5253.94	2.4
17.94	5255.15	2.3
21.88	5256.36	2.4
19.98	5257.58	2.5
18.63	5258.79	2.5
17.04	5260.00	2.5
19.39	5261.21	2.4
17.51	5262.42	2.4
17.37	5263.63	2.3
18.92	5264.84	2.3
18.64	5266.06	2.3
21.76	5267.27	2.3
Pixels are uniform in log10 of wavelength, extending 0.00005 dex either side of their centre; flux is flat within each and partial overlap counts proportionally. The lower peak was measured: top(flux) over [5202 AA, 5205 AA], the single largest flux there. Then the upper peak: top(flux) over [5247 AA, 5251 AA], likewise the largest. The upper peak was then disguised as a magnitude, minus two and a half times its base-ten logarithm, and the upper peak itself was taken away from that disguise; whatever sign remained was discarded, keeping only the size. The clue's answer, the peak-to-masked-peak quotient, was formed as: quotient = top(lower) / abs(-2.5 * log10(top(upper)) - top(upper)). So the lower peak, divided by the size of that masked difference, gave 0.85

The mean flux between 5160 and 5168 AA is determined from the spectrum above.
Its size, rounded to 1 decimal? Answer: 16.4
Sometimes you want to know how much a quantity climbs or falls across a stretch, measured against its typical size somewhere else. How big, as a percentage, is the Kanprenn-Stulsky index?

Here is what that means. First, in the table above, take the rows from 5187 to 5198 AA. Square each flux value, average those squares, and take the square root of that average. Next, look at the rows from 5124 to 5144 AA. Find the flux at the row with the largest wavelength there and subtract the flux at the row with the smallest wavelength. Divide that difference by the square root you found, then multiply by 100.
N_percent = 0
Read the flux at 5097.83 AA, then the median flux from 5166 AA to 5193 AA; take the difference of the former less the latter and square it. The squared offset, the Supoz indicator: 16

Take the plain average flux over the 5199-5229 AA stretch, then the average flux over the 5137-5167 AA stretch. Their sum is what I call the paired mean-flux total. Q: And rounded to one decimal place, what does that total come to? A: 34.7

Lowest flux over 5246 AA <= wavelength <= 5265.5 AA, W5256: 12.05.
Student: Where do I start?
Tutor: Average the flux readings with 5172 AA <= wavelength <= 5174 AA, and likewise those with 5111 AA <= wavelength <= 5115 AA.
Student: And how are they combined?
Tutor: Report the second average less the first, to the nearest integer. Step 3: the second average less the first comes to 5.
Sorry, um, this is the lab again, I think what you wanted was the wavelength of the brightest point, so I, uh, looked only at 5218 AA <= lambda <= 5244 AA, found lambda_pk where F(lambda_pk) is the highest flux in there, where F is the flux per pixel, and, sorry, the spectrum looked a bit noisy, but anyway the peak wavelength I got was 5220.18 AA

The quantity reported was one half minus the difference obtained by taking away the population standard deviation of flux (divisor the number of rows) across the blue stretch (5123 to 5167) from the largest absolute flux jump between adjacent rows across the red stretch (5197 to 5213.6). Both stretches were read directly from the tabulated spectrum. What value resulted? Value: -4.2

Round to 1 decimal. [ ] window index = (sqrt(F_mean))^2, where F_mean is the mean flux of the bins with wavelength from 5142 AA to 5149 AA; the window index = 17.4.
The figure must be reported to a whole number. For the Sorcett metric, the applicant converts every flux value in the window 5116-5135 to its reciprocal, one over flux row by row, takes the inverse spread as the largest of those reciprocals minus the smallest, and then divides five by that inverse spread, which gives 190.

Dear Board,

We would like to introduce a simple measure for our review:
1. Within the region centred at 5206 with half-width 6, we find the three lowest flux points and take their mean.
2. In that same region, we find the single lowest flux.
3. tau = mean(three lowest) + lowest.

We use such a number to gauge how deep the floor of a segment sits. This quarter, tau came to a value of 28.7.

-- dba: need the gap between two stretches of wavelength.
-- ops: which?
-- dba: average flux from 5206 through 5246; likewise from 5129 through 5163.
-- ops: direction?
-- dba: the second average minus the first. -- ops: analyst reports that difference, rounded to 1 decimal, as -1.2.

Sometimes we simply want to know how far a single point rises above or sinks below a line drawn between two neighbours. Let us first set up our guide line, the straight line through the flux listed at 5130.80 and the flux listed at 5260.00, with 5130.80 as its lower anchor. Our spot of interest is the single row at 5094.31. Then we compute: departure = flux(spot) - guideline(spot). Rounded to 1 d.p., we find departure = 1.7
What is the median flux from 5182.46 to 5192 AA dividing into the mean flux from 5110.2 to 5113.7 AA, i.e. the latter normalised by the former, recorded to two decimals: 0.88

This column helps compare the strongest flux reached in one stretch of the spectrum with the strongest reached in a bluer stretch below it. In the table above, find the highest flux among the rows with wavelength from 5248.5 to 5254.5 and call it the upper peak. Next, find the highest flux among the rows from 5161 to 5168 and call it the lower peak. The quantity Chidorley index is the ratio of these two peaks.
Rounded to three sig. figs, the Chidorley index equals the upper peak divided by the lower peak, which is 1.15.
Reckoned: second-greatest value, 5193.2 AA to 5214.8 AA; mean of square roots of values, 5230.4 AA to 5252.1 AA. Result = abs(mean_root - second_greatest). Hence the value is 16.3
